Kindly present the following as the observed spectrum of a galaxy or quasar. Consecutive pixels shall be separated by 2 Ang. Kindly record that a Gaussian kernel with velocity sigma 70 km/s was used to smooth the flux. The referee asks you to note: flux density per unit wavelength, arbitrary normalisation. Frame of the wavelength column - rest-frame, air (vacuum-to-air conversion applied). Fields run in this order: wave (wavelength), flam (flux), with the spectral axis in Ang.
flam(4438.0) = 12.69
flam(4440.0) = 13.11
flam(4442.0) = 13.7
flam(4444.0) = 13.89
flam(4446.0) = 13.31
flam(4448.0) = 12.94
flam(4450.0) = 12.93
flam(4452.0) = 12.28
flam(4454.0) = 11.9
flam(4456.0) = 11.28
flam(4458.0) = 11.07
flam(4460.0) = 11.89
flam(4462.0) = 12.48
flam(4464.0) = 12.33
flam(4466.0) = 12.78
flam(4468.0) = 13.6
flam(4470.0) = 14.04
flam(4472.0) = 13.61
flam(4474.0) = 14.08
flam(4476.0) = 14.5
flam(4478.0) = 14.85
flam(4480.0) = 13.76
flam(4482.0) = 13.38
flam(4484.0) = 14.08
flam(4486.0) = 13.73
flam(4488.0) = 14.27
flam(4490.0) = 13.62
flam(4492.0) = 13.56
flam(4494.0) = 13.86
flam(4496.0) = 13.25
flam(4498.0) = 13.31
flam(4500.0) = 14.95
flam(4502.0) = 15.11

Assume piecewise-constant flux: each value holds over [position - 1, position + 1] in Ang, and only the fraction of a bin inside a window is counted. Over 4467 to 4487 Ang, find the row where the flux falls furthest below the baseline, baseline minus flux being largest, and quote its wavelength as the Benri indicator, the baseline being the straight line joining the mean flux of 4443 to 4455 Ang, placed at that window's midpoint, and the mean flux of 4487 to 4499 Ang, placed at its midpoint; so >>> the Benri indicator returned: 4482.0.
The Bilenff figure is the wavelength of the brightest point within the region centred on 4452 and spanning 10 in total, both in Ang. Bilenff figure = 4448.0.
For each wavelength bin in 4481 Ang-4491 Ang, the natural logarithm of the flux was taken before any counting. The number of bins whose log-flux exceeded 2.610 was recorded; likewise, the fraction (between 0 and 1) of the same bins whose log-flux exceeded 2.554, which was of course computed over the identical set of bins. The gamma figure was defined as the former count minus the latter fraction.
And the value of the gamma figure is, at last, 3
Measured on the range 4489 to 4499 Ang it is 1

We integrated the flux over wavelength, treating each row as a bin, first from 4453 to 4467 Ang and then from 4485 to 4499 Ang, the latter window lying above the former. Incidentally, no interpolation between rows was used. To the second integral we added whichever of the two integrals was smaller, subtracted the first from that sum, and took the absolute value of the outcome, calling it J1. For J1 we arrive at 191.2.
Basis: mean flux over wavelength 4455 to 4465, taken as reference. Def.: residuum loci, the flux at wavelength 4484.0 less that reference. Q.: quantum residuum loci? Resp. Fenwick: 2.3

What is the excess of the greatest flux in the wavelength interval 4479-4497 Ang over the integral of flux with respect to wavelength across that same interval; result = -233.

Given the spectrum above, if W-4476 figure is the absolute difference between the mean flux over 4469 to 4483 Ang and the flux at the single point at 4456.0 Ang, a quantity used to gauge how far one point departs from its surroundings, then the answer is 2.8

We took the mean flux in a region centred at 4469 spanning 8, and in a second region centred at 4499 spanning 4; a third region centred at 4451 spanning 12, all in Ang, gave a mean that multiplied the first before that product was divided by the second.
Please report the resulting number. 11.9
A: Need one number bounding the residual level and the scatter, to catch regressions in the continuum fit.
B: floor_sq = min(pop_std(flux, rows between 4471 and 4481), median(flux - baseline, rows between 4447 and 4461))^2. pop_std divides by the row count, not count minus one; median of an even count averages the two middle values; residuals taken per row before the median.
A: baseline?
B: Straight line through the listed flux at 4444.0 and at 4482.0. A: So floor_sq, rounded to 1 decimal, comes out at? 3.2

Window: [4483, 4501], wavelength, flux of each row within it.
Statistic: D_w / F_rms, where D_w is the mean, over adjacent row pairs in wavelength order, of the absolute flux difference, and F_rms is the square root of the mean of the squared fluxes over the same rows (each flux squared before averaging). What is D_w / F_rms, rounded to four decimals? 0.0380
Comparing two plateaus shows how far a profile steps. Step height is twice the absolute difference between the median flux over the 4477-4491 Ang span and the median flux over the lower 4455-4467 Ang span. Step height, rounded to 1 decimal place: 3.3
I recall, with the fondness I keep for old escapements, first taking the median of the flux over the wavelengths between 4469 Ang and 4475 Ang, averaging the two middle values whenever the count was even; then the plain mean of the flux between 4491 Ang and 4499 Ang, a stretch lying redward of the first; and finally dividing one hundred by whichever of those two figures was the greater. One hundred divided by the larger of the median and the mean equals 7.12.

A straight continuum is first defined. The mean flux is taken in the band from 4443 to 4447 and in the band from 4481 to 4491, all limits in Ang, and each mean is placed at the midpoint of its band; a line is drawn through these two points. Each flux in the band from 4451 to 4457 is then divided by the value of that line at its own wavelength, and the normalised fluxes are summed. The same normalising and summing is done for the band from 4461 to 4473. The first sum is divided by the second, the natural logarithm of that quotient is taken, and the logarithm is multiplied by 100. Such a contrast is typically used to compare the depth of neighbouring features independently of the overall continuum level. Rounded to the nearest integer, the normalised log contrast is -79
